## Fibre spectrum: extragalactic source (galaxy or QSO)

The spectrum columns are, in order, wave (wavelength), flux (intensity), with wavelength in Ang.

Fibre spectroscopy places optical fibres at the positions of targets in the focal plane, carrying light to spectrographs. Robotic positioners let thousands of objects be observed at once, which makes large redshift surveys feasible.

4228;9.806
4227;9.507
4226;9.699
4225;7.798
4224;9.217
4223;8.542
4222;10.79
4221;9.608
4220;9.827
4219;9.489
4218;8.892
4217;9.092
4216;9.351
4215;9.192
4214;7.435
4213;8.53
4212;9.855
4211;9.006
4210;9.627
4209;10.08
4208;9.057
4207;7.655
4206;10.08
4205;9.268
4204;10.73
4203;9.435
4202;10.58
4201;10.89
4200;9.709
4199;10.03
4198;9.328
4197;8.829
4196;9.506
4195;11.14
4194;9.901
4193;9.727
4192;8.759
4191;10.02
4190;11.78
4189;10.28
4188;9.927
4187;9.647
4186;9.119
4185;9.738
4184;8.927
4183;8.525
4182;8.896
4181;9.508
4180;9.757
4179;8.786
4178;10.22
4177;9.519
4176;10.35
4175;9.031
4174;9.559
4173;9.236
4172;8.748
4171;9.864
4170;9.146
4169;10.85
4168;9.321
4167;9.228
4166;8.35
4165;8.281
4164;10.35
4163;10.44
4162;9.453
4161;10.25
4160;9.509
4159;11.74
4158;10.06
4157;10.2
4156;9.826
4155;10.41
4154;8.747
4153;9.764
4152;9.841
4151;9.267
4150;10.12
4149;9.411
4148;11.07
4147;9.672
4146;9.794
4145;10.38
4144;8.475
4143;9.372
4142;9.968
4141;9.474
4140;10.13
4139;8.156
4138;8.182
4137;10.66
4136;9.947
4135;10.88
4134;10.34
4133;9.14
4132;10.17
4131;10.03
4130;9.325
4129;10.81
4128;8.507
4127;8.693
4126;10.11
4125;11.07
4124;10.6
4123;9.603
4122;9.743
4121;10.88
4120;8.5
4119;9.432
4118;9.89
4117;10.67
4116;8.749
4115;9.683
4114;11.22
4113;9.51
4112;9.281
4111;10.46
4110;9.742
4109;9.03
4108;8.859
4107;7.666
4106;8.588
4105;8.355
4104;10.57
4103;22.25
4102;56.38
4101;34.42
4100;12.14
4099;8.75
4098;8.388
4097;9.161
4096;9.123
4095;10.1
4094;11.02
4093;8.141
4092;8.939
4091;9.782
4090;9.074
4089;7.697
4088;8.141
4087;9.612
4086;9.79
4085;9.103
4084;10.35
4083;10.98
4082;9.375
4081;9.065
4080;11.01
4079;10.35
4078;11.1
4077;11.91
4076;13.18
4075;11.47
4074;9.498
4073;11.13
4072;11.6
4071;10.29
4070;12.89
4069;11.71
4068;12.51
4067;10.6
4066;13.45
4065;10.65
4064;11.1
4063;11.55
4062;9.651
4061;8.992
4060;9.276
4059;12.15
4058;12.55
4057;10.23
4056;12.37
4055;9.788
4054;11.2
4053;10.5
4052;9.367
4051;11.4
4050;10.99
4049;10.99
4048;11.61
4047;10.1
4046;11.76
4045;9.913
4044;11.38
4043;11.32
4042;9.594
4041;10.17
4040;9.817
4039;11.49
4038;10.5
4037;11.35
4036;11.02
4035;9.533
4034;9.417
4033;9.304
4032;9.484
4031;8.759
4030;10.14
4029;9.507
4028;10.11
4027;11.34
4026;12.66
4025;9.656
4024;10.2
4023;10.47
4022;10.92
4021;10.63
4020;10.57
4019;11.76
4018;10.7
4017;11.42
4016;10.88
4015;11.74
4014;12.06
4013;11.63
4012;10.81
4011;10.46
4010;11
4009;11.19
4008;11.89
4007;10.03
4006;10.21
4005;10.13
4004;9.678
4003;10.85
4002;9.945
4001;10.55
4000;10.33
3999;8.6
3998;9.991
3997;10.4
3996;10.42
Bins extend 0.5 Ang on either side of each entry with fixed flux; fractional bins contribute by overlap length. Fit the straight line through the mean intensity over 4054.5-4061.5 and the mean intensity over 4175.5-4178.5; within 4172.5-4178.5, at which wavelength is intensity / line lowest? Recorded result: 4175 Ang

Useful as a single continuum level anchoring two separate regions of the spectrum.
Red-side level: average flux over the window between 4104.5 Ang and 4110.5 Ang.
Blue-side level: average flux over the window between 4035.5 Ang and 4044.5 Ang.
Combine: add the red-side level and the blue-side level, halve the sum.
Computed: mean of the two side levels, 9.7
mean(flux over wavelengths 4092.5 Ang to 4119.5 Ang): 12.7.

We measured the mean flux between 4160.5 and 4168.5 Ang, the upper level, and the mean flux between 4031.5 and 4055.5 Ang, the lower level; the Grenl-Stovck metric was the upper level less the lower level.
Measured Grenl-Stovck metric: -1.0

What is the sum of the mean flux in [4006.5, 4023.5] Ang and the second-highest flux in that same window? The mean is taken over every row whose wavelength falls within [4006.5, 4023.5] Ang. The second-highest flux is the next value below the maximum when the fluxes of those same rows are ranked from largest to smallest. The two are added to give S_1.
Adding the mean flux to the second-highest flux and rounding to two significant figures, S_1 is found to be 23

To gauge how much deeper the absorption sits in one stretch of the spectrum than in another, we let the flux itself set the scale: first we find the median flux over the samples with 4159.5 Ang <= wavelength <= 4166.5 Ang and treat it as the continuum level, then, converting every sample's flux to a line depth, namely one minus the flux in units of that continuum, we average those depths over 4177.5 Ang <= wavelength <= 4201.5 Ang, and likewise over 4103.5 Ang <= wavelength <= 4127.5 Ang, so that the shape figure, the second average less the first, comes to 0.01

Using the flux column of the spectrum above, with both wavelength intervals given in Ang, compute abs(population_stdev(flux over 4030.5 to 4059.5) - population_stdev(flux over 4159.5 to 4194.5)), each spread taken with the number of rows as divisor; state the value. 0.28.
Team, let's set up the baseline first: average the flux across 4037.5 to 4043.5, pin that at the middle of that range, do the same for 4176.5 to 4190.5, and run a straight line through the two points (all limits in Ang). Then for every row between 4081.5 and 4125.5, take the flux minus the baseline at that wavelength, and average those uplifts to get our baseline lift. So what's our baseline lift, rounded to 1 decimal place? 1.4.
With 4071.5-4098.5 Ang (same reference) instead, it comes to -0.2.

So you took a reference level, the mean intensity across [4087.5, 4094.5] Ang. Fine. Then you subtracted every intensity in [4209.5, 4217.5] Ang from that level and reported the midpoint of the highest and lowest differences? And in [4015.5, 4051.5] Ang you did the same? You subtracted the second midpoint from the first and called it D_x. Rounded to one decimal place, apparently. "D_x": 2.1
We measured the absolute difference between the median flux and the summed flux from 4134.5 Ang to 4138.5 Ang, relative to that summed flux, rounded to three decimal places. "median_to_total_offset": 0.740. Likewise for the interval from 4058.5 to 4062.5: 0.764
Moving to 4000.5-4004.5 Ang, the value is 0.750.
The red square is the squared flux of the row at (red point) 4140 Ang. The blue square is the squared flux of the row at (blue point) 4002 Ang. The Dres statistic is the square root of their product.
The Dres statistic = 101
